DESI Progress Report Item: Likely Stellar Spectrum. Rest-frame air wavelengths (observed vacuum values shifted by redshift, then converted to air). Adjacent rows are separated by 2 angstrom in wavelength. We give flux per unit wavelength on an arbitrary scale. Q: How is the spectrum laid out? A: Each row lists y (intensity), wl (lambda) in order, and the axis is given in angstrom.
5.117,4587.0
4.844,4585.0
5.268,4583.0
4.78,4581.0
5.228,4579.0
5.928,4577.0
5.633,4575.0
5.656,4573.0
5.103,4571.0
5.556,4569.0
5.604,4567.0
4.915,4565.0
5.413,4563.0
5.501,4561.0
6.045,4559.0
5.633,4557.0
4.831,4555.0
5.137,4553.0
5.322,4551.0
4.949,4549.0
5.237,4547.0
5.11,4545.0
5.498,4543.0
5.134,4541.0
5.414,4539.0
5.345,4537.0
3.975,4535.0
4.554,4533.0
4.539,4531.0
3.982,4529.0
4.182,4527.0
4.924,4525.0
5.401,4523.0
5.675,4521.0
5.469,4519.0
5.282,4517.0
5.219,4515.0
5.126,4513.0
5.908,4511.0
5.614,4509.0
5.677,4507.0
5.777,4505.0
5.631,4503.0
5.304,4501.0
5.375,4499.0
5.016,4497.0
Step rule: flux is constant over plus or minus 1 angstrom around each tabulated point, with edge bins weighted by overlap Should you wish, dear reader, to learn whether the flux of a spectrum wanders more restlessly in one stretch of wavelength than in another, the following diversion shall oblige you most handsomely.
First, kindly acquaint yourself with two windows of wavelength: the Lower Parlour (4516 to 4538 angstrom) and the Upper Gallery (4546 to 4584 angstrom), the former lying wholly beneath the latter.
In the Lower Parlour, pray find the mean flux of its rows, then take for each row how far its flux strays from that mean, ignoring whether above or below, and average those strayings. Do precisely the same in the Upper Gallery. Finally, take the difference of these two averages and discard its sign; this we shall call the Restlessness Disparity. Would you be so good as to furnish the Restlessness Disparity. 0.25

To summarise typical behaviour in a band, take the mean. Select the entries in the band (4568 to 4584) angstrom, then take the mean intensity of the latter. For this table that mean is 5.39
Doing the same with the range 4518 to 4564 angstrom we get 5.10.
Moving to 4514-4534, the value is 4.92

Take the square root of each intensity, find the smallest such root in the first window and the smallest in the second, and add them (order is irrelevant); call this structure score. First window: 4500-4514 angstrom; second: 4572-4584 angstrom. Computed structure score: 4.45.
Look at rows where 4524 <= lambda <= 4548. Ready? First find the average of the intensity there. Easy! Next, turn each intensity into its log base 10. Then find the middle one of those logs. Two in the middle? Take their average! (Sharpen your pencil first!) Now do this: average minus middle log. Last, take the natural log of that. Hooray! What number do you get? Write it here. 1.42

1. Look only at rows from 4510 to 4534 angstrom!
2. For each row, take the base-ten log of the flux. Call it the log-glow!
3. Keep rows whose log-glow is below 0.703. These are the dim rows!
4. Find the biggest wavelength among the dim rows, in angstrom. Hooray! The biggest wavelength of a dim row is 4533.0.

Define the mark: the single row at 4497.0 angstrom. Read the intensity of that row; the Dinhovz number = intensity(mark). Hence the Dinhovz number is 5.016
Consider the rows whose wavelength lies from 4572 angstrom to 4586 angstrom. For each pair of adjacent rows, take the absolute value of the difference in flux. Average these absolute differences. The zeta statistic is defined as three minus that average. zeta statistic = 2.60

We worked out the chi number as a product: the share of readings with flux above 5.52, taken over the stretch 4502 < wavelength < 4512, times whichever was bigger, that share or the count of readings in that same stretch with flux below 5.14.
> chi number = 1.0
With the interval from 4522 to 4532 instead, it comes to 0.0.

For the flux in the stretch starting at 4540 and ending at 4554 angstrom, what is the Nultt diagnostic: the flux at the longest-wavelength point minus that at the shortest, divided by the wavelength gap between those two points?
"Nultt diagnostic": 0.00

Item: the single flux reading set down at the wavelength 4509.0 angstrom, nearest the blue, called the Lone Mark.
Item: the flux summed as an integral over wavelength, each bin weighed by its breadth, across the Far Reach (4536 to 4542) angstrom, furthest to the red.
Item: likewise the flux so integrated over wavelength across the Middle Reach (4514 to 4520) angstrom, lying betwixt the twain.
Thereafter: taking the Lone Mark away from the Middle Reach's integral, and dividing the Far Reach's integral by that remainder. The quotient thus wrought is 1.21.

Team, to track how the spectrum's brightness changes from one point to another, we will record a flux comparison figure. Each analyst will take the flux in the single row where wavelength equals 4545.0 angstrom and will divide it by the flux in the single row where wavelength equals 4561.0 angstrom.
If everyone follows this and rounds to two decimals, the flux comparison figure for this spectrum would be 0.93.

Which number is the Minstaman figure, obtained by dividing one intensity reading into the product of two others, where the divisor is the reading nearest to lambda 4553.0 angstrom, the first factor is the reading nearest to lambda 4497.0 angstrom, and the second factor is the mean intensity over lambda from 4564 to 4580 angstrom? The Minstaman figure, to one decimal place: 5.3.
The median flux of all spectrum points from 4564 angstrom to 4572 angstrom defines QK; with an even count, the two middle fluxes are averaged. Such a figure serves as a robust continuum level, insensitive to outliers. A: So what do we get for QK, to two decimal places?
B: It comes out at 5.33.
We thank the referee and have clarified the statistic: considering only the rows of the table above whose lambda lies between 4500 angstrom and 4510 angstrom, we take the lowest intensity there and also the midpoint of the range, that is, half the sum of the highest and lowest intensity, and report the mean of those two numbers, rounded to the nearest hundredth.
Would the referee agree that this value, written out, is 5.42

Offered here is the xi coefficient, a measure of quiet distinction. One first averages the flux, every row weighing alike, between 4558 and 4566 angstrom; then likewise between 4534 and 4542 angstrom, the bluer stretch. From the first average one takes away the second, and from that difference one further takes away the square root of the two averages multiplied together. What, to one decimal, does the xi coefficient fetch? -4.7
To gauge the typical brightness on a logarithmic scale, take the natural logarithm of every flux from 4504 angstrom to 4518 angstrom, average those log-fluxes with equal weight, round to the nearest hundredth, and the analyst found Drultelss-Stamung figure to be 1.71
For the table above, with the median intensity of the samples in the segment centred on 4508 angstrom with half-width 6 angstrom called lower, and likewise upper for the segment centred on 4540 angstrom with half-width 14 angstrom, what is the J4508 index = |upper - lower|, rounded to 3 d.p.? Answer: 0.532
